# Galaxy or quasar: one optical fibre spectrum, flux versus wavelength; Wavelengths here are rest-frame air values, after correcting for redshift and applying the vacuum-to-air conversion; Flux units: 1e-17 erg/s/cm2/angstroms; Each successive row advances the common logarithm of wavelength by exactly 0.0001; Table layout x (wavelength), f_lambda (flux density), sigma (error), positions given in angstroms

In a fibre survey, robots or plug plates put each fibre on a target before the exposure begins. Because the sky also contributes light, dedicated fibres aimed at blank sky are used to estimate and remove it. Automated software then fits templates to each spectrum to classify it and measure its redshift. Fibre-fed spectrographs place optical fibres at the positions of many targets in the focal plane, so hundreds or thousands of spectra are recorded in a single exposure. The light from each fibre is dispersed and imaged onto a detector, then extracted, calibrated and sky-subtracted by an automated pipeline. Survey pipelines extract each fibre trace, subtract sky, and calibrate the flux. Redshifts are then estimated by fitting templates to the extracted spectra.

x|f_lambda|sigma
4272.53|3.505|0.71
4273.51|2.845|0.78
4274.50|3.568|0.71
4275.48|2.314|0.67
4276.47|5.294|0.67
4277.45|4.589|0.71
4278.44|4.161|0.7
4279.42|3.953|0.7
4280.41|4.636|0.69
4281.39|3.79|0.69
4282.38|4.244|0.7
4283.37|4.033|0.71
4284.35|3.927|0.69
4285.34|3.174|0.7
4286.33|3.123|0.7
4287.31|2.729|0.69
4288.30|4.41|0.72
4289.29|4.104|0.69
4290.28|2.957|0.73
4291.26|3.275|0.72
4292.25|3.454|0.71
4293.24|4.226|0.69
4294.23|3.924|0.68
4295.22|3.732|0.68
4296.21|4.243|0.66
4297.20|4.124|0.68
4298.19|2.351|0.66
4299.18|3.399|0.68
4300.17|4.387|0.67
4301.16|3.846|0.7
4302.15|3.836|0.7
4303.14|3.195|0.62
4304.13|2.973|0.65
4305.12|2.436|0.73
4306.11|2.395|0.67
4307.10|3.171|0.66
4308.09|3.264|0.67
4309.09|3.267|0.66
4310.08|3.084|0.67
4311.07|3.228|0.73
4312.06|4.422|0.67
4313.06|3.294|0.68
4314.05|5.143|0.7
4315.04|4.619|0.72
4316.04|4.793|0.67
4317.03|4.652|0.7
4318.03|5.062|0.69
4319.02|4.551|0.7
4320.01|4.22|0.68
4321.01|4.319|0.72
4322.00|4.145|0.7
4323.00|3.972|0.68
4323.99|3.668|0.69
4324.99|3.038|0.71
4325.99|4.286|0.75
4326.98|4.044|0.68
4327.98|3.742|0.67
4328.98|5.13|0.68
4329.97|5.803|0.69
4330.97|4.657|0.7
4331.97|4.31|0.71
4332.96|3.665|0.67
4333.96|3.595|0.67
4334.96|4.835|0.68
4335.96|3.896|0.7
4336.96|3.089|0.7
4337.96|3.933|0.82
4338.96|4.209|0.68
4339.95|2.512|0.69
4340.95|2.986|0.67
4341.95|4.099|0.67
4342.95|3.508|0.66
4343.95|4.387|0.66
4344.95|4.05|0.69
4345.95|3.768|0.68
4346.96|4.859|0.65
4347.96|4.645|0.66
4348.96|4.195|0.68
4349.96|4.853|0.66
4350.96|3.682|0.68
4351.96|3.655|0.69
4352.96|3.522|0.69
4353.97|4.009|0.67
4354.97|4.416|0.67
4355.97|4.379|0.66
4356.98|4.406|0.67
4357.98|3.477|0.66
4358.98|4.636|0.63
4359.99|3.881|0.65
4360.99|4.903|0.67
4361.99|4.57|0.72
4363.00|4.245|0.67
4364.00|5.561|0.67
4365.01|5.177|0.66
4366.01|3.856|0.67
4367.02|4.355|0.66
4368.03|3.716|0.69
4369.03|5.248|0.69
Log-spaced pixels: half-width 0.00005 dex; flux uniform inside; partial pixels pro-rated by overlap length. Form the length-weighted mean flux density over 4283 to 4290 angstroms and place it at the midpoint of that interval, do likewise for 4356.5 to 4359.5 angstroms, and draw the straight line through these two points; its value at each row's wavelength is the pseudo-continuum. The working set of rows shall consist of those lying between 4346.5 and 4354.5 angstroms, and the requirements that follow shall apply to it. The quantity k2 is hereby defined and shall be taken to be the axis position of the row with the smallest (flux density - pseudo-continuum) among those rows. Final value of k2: 4352.96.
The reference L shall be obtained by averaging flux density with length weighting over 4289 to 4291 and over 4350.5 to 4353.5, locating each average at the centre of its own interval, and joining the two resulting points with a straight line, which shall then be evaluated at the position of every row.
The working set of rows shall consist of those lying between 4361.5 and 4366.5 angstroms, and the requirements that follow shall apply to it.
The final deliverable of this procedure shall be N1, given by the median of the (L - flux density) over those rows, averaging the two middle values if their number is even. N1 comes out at -0.92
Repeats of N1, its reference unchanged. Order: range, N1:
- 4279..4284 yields -0.60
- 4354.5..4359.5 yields -0.77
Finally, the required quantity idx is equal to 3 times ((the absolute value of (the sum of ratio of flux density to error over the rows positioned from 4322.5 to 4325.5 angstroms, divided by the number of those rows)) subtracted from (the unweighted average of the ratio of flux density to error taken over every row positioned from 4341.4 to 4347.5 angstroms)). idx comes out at 3.0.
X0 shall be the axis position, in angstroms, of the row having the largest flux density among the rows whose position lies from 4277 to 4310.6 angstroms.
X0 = 4280.41 angstroms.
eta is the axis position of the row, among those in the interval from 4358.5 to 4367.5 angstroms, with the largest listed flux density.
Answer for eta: 4364.00 angstroms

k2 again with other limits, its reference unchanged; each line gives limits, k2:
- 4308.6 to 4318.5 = 4310.08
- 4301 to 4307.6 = 4306.11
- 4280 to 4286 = 4285.34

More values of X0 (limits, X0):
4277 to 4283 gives 4280.41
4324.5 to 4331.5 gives 4329.97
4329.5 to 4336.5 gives 4329.97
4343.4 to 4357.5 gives 4346.96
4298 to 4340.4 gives 4329.97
